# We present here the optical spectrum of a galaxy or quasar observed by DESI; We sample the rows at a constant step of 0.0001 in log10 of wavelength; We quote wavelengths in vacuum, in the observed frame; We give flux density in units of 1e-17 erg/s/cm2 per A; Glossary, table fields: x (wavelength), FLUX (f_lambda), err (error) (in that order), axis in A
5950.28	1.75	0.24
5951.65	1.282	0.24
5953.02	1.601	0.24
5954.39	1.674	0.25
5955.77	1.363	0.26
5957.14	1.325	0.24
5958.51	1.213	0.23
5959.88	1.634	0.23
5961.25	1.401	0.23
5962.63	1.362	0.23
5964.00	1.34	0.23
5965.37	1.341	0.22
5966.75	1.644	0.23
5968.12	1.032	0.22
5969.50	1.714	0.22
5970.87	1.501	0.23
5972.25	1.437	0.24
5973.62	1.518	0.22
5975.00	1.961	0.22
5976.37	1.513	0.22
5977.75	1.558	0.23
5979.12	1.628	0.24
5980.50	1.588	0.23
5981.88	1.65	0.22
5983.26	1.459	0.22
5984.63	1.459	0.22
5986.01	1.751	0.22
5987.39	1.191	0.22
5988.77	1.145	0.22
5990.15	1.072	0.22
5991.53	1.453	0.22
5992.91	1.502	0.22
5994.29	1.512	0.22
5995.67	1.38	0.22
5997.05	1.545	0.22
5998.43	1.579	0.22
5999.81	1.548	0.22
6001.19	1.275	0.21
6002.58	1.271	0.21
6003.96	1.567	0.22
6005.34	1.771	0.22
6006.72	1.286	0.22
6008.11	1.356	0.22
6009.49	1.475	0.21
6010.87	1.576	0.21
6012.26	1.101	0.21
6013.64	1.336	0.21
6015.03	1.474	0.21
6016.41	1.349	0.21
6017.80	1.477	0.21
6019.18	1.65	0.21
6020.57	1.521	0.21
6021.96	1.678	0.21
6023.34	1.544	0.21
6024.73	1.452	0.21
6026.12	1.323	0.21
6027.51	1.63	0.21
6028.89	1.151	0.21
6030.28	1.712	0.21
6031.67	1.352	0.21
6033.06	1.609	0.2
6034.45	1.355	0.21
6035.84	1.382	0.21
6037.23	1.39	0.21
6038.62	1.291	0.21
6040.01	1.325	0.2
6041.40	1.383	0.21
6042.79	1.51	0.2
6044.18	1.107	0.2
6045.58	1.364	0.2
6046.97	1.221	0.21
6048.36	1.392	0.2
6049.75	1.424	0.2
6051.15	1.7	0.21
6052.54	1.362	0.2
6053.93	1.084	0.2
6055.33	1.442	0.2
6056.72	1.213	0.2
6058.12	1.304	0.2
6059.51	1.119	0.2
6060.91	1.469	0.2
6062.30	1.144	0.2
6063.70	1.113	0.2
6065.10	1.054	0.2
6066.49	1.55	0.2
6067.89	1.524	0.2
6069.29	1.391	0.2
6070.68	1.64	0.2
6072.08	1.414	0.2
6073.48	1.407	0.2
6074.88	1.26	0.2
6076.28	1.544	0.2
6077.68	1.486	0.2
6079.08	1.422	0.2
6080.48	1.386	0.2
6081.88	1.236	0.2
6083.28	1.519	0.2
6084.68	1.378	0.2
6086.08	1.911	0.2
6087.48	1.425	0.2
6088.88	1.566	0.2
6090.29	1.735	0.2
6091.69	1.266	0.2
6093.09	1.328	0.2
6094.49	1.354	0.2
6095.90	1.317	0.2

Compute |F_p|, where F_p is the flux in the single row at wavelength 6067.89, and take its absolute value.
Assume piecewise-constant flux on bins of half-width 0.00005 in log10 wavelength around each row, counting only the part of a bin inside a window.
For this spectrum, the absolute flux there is 1.52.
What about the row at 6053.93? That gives 1.08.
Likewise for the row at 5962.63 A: 1.36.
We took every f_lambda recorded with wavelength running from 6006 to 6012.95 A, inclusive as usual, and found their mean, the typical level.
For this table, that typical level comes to 1.36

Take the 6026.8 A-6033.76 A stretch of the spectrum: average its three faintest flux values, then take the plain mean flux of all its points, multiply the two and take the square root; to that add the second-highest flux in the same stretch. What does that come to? 3.06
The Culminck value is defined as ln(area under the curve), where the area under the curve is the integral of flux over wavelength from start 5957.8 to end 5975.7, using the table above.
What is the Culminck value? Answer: 3.27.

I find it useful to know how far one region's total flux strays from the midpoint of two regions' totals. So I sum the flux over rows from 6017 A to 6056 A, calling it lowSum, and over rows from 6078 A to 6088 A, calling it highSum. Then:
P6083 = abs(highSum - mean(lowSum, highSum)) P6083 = 15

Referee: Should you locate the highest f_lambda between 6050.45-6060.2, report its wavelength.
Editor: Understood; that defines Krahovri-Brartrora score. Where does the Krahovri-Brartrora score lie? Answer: 6051.15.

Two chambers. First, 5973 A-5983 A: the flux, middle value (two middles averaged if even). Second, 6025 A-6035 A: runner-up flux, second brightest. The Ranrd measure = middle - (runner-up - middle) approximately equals 1.55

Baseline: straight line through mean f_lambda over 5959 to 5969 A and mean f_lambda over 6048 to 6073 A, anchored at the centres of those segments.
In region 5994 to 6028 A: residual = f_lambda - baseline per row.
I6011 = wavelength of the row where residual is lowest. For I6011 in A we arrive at 6012.26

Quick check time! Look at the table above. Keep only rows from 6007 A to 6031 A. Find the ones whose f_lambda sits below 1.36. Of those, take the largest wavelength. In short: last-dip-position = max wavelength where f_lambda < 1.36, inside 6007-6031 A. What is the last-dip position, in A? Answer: 6028.89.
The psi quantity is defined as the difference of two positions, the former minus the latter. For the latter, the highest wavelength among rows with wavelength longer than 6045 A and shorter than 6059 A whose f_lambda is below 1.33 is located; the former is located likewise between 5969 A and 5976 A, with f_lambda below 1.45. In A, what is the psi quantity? -85.9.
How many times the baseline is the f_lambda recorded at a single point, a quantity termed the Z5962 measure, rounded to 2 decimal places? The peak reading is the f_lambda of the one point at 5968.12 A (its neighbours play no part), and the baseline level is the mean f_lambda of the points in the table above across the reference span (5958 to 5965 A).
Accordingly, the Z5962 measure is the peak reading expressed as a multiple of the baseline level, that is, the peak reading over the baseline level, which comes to 0.74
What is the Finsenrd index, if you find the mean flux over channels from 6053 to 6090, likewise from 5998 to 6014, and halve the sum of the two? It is 1.41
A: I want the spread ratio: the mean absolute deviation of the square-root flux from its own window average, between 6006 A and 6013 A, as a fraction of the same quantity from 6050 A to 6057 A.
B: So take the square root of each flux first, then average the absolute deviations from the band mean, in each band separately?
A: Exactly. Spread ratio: 0.78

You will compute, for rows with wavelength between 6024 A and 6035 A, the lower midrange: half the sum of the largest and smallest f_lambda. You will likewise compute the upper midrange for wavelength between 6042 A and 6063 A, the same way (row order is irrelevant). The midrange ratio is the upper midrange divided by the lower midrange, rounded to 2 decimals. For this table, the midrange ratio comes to 0.97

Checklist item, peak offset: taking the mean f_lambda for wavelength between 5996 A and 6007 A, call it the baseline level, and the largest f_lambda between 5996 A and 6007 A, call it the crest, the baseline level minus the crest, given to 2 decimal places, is -0.29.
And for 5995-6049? -0.34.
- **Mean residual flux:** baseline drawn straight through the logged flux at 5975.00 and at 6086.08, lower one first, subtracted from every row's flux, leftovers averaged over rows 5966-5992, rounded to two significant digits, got -0.47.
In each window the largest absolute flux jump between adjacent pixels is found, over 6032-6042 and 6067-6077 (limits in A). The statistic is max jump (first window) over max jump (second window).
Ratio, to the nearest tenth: 0.9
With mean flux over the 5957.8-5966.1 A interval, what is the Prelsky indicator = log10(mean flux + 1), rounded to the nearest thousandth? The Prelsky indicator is 0.377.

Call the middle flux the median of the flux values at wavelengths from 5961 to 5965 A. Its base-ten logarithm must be 0.134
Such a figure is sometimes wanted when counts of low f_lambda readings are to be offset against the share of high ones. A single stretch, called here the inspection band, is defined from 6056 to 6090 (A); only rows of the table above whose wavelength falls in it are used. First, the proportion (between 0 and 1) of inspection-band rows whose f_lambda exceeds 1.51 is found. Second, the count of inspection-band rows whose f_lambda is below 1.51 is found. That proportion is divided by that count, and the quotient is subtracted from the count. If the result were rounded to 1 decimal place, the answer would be 17.0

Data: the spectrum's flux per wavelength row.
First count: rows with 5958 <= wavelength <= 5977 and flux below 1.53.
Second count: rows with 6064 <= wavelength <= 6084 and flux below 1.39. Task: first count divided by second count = 2.5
